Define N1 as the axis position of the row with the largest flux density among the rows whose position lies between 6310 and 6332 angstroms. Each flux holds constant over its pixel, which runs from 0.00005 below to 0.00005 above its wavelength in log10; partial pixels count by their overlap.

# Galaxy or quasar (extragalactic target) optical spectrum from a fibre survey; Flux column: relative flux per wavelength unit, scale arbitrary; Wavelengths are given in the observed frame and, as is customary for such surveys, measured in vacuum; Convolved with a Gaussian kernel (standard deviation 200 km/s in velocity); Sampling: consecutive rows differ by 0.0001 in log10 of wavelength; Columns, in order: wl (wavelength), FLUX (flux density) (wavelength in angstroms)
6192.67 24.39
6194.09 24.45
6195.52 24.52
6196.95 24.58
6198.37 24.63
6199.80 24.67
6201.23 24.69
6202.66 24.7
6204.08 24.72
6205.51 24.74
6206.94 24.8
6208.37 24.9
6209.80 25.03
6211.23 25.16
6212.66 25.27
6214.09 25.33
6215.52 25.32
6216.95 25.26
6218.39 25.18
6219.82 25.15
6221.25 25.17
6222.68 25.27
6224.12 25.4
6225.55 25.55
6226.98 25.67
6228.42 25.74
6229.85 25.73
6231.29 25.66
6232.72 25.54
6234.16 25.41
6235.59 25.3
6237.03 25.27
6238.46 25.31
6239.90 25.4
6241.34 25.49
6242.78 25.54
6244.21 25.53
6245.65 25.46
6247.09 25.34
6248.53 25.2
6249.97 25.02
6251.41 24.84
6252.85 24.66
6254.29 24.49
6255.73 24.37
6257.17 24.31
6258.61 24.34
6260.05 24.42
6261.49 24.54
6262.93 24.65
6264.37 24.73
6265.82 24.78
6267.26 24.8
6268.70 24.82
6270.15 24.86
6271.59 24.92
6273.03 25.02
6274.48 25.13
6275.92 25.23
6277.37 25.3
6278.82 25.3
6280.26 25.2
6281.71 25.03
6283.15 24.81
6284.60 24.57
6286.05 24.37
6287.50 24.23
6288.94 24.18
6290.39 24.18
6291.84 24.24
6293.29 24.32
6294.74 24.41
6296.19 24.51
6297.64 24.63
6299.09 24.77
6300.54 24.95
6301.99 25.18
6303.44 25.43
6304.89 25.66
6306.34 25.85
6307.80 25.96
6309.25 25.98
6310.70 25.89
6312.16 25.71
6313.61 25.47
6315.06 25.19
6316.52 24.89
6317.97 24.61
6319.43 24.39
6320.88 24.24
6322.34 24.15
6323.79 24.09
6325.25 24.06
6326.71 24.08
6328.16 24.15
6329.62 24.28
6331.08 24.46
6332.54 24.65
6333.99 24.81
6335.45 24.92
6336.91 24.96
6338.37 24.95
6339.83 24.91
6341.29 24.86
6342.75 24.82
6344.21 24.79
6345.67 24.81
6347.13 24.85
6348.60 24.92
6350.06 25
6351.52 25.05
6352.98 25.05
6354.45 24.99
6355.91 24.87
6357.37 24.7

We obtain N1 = 6310.70 angstroms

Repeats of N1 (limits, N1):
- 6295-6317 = 6309.25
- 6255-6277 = 6275.92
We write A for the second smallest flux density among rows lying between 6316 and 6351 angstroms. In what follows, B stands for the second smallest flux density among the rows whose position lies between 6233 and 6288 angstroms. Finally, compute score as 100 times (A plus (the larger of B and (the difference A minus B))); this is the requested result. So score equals 4839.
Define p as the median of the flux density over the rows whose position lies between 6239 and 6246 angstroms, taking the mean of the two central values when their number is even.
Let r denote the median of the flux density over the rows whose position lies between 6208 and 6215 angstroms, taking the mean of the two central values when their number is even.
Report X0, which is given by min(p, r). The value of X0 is 25.2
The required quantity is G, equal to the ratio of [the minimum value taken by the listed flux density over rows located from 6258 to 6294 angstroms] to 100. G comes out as 0.2418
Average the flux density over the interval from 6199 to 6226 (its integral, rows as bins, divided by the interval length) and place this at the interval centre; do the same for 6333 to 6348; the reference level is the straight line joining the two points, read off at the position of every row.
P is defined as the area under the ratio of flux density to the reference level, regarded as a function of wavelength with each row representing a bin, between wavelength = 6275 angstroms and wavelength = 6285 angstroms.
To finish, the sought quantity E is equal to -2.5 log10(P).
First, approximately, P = 10.1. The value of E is -2.5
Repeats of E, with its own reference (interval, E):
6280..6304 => -3.4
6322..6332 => -2.5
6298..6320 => -3.4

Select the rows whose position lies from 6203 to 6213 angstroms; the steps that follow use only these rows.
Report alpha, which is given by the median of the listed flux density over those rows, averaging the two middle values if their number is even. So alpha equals 24.9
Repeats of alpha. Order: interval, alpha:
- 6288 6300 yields 24.4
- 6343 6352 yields 24.9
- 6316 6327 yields 24.2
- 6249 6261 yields 24.5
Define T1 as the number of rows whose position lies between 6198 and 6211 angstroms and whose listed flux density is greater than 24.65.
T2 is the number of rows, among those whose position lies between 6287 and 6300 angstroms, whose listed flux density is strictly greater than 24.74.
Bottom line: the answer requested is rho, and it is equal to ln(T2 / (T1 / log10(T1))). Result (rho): -2.18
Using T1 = 8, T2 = 1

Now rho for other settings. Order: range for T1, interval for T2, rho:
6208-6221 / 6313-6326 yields -1.15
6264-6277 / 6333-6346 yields -0.05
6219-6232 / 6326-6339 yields -0.86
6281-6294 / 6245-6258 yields -0.28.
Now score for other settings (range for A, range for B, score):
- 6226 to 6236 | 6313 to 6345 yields 4949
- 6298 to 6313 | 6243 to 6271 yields 4929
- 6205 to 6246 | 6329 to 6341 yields 4926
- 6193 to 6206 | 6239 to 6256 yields 4901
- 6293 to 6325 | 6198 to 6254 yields 4881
